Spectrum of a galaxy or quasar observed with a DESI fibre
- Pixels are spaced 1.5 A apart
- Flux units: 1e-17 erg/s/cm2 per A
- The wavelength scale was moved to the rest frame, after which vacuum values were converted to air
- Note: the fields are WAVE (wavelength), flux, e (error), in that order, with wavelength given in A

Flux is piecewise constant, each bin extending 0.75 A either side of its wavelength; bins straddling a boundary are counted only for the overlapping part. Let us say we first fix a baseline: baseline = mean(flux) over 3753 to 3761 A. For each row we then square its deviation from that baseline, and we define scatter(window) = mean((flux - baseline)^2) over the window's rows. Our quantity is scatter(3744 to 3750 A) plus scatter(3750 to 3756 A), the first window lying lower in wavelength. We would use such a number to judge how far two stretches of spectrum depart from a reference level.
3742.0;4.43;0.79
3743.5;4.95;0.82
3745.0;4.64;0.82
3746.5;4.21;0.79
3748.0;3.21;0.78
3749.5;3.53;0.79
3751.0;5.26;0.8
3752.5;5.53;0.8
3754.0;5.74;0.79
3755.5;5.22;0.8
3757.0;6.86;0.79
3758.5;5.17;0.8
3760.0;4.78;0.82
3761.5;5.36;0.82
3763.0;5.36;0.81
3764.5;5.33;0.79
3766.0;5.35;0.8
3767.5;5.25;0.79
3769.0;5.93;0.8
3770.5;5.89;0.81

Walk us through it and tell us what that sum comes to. 3.1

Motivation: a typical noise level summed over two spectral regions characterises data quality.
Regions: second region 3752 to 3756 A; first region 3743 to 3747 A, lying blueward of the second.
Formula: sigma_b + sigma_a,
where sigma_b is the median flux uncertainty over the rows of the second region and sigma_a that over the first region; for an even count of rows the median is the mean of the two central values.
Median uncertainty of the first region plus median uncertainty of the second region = 1.62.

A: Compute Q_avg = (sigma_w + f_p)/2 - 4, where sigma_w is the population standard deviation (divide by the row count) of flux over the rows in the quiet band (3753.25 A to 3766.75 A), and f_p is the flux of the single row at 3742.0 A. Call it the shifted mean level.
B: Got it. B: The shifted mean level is -1.5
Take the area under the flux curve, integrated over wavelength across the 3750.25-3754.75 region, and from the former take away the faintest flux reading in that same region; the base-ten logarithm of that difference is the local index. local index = 1.29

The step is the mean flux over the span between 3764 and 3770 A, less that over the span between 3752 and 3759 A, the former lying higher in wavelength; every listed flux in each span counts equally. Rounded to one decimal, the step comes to -0.2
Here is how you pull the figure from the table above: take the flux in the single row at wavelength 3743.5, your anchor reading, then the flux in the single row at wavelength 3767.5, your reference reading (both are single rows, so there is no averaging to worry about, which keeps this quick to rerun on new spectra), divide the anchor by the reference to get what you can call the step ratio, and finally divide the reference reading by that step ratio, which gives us 5.6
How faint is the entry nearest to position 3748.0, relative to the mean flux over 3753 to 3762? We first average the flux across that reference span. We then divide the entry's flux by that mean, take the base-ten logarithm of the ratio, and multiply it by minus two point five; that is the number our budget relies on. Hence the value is 0.59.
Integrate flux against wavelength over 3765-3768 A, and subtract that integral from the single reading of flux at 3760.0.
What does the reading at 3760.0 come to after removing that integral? -11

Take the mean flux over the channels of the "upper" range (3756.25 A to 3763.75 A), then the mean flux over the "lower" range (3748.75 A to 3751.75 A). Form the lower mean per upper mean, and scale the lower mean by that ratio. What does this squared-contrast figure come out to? 3.5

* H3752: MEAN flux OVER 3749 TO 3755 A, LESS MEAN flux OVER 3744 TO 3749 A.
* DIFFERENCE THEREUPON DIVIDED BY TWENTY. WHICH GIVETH 0.05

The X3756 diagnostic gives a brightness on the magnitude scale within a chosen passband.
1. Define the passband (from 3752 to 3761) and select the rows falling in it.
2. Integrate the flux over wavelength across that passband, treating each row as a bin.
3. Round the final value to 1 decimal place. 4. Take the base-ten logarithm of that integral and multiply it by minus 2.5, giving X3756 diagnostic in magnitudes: -4.2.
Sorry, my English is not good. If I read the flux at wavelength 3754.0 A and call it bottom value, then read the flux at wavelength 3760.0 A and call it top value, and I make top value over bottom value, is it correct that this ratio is 0.83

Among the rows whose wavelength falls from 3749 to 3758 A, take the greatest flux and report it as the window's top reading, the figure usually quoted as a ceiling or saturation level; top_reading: 6.86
